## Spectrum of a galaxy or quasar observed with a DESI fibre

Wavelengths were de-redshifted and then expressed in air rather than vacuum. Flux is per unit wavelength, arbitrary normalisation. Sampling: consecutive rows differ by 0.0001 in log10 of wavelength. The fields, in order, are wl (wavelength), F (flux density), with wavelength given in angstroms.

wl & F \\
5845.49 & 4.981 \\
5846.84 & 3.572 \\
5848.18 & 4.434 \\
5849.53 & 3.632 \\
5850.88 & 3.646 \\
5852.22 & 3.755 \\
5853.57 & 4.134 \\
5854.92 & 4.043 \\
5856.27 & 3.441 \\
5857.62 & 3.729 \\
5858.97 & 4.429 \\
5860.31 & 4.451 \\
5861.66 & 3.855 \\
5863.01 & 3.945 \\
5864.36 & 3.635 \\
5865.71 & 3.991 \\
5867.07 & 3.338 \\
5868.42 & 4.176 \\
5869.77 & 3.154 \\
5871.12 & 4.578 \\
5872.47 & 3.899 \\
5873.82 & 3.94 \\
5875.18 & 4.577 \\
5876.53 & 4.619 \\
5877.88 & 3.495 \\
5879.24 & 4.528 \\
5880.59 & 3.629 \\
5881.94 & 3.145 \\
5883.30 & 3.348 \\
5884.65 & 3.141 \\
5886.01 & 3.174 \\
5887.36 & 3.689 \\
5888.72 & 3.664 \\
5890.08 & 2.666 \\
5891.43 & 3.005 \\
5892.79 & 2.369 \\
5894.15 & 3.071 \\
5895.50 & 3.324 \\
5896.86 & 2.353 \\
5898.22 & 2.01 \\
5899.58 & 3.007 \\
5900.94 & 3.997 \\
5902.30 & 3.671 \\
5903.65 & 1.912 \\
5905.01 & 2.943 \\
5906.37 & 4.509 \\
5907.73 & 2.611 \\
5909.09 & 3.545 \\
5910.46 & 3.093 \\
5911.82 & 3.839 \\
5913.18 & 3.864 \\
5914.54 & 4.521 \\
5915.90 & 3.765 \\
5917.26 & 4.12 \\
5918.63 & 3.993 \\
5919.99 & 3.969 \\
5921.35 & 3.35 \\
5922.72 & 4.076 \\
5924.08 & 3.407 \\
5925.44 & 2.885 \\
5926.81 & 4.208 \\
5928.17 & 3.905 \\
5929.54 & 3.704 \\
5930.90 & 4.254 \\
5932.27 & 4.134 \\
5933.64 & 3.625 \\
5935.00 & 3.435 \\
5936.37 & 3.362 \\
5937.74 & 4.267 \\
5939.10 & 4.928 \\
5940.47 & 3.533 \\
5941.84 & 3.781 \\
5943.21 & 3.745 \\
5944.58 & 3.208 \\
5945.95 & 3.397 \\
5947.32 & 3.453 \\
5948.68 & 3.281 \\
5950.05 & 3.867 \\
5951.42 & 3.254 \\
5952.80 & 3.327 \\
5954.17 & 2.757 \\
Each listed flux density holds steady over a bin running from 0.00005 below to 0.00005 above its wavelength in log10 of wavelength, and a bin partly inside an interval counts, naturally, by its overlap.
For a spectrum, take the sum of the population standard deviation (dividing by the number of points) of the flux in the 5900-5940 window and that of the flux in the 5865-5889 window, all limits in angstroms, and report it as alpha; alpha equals 1.13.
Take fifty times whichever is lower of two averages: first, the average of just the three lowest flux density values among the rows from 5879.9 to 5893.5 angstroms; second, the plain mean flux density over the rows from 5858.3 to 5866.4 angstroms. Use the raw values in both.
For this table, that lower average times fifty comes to 134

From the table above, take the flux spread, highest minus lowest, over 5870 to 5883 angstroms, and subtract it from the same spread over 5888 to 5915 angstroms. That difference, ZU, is 1.1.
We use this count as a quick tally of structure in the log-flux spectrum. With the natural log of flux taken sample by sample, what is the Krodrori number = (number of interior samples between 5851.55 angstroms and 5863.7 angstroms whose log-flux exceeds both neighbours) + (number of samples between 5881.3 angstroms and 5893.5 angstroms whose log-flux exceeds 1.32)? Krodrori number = 2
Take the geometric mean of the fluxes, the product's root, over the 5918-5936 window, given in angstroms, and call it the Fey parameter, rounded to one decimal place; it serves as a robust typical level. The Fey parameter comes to 3.7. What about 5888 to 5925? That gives 3.3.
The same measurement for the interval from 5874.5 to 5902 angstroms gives 3.3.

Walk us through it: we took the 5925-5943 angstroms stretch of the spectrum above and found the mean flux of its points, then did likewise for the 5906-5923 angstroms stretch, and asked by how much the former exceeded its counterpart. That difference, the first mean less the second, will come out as 0.1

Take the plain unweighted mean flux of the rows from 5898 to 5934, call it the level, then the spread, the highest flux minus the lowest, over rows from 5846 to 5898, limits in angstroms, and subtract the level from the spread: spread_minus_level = -1.3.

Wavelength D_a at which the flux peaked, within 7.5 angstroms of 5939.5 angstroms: 5939.10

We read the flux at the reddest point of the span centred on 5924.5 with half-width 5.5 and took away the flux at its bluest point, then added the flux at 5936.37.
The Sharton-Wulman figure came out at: 3.1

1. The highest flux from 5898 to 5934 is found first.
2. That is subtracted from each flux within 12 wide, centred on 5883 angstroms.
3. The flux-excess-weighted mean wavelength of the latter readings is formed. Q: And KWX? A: 5883.7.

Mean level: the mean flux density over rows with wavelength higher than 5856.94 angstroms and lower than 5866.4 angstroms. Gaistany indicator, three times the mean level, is 12.0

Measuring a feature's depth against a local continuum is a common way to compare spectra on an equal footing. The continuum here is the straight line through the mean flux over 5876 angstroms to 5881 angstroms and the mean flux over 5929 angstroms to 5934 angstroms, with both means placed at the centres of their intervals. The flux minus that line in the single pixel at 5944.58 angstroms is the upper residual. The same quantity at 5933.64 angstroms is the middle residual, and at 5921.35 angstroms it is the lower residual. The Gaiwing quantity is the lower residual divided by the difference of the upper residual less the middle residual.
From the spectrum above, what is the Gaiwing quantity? 1.6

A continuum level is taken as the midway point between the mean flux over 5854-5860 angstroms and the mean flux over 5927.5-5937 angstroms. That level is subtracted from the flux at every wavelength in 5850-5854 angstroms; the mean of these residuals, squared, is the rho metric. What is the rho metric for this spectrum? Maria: 0.00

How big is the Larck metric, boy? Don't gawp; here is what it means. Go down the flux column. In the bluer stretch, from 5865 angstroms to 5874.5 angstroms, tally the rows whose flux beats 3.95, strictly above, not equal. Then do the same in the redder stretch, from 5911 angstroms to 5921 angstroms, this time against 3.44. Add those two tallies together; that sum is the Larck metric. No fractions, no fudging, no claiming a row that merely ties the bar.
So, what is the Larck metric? 10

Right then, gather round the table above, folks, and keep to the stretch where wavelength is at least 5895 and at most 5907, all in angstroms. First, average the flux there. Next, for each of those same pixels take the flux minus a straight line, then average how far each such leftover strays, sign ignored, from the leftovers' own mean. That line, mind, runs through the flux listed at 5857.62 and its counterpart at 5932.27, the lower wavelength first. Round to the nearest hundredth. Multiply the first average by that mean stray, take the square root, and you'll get 1.47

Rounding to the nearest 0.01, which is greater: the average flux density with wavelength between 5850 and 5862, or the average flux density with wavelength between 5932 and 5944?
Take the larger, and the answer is 3.94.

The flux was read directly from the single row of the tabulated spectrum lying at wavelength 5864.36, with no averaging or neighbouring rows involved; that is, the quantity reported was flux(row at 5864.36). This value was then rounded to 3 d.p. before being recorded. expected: 3.635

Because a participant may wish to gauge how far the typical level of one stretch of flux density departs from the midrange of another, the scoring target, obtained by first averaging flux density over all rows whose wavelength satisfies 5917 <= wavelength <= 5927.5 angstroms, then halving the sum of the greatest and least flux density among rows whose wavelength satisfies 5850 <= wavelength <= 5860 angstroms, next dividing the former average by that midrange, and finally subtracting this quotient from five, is 4.05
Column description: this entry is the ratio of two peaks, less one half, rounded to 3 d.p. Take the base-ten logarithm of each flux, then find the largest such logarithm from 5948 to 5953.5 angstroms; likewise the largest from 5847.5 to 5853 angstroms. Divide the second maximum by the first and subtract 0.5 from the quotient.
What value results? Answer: 0.601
